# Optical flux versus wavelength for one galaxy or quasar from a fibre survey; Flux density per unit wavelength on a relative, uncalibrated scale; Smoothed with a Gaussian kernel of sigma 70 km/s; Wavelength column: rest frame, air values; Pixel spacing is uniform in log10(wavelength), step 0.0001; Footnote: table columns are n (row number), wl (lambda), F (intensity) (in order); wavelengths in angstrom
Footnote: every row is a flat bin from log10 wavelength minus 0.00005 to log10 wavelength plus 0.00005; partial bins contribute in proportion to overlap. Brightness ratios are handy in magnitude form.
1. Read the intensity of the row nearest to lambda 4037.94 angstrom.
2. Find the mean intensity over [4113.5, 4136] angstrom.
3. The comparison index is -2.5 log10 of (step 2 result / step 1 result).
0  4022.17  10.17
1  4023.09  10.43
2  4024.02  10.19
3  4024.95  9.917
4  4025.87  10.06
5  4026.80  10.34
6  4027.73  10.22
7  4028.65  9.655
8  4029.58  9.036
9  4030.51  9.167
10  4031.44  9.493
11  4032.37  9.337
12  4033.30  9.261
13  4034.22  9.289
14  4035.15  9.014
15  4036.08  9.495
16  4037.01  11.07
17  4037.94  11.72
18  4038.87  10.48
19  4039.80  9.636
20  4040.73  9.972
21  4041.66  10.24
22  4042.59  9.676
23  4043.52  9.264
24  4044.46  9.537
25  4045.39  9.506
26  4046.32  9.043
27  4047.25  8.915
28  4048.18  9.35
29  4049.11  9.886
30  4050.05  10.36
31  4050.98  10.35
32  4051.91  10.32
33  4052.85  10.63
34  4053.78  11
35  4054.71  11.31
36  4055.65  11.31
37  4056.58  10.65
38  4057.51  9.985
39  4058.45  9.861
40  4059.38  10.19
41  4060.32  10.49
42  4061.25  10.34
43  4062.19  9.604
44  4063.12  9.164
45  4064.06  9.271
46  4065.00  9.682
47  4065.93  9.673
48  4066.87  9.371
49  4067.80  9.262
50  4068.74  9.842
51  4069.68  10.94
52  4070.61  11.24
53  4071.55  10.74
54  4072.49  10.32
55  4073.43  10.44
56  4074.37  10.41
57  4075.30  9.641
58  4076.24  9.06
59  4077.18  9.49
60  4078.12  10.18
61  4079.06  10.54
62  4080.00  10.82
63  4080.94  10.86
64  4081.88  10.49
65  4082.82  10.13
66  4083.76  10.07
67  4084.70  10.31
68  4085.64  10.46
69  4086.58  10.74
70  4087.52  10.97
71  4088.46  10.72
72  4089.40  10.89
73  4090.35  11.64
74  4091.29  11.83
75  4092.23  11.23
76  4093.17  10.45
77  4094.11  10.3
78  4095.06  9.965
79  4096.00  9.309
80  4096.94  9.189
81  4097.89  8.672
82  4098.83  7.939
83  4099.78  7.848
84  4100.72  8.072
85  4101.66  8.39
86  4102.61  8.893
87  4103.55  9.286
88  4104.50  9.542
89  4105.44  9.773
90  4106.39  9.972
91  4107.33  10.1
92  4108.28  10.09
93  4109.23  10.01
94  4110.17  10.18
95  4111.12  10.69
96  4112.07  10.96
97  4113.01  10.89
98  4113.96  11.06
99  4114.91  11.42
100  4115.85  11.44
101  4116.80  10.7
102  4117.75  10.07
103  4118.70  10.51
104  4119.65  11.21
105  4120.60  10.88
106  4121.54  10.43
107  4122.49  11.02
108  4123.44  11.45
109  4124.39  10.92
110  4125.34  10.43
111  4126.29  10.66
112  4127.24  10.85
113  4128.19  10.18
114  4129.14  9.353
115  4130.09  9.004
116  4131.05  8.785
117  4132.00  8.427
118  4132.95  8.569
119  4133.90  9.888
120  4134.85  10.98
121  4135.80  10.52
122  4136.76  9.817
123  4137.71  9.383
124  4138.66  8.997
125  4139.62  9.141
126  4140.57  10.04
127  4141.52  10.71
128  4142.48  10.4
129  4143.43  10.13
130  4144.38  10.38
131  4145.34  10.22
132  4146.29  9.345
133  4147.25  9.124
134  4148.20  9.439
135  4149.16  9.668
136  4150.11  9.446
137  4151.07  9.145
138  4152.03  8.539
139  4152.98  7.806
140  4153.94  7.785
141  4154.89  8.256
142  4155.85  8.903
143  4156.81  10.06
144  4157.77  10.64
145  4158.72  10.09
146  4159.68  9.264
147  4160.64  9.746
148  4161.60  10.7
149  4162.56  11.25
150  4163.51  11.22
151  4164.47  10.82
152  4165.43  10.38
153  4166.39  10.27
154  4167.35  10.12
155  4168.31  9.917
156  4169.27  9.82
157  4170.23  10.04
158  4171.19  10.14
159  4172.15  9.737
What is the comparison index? 0.13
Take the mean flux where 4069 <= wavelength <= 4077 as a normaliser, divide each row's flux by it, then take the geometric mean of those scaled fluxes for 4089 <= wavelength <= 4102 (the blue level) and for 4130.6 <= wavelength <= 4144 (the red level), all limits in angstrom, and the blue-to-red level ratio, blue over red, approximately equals 0.99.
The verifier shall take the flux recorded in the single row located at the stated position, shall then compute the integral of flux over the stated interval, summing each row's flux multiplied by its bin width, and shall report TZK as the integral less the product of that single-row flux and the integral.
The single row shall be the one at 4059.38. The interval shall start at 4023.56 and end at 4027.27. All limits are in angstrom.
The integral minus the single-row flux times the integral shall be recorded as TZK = -345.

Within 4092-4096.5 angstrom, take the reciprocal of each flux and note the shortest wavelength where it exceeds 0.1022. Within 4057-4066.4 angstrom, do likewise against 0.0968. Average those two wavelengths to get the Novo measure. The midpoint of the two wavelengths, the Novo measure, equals 4076.8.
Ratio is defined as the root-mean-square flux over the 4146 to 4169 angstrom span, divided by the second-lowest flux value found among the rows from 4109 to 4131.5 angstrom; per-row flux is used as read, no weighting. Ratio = 1.08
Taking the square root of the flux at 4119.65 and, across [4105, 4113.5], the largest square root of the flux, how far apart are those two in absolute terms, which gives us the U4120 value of 0.04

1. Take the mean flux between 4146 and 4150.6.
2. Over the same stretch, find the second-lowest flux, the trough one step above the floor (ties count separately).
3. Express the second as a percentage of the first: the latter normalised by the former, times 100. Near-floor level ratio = 99.4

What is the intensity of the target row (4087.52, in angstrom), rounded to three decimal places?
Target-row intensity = 10.970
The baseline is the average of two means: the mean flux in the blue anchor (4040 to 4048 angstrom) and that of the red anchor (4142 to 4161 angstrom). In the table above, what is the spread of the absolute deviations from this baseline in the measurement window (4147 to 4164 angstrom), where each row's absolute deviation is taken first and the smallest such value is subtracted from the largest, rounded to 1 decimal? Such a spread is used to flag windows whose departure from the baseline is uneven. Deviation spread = 1.8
